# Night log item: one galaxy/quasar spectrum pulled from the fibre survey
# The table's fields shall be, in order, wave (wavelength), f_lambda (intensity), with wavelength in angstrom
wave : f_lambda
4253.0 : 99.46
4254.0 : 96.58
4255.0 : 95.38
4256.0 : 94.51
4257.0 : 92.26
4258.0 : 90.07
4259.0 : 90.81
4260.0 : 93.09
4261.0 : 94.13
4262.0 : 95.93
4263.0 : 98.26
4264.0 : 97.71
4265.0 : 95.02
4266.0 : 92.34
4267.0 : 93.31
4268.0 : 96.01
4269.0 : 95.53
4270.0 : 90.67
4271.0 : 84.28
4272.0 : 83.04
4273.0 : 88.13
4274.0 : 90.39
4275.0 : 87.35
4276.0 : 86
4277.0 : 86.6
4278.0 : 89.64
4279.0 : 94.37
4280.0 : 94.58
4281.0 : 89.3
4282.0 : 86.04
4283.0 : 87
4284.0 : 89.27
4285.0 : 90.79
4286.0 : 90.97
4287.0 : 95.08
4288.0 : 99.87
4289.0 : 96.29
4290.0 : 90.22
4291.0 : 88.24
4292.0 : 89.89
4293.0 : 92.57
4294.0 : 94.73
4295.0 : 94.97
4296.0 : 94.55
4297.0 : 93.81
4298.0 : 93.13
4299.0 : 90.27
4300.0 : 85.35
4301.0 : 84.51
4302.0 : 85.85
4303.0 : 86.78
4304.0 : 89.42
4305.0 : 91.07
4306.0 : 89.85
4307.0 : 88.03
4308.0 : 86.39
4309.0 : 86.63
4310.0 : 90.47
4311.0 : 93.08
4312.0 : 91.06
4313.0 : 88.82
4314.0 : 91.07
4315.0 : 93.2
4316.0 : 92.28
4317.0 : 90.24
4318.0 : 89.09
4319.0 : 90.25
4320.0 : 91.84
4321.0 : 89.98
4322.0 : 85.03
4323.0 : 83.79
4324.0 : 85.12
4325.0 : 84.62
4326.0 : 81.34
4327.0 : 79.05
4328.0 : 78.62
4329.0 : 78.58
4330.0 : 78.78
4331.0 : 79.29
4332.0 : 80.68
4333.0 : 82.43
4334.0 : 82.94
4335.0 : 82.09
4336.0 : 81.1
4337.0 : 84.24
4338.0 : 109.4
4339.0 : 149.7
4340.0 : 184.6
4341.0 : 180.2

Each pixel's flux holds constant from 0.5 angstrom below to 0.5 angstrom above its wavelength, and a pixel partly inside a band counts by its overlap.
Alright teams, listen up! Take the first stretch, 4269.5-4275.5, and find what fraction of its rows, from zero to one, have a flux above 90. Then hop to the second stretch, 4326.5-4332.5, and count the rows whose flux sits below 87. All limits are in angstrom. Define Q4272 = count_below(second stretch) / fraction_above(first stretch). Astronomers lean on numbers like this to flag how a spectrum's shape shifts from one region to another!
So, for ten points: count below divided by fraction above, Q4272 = 18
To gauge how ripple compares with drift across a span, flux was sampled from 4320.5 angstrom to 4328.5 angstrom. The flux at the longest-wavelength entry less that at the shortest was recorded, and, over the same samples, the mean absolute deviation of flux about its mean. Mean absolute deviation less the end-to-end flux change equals 14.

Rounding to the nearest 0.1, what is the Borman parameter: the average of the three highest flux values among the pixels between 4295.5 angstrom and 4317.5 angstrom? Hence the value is 93.9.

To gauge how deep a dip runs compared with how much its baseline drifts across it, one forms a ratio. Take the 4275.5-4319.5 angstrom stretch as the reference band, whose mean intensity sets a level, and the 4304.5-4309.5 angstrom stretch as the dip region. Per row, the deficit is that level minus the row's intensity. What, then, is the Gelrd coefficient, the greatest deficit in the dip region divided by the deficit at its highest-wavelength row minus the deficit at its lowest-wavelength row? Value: 0.92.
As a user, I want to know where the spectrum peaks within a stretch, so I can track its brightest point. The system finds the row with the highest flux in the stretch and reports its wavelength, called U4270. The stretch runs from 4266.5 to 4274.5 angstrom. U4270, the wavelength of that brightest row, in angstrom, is 4268.0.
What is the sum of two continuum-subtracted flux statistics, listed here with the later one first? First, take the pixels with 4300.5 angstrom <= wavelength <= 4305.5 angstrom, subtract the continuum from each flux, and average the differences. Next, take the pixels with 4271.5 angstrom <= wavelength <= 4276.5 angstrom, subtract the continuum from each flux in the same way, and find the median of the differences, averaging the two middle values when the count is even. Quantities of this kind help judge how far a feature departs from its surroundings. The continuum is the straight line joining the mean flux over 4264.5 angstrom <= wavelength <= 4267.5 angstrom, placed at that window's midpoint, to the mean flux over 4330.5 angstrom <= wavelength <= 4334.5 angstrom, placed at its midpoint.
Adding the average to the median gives -3.8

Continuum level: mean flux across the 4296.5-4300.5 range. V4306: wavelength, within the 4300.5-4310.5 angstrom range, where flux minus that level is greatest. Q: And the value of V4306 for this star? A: 4305.0 angstrom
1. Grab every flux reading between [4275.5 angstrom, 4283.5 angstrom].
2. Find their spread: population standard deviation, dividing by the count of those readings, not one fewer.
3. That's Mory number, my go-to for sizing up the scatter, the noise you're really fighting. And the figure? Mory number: 3.3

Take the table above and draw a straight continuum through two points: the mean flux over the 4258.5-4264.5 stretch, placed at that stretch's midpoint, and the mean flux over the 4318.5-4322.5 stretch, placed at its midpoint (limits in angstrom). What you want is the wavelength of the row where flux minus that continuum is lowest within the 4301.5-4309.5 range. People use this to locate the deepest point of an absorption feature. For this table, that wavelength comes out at 4302.0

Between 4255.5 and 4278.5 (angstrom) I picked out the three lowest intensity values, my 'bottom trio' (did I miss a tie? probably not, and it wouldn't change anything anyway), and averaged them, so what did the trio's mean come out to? 84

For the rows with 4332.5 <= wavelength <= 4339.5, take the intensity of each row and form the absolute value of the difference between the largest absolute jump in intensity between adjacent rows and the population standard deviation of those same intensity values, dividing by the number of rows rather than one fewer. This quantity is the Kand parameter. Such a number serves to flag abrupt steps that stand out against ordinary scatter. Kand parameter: 16.5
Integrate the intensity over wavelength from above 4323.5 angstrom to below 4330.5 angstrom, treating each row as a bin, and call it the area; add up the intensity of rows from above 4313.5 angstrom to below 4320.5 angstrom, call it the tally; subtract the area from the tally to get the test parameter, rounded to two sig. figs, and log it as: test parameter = 72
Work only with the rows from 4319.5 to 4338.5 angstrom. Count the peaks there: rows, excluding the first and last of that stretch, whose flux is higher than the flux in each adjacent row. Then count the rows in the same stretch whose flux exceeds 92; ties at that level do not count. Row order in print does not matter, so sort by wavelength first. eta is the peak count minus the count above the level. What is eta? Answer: 1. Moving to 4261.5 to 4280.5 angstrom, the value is -7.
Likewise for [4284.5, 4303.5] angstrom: -7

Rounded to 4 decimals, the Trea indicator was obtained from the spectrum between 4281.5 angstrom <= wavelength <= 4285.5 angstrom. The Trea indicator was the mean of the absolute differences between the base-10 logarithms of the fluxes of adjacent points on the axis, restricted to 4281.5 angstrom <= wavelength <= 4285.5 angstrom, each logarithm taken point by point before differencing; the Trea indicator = 0.0078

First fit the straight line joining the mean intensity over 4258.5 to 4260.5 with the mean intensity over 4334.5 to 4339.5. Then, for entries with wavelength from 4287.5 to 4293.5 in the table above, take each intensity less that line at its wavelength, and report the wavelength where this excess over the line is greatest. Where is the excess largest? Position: 4288.0 angstrom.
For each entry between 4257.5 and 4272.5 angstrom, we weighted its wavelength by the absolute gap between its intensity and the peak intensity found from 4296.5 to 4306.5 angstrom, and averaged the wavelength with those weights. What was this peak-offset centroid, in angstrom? 4267.0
